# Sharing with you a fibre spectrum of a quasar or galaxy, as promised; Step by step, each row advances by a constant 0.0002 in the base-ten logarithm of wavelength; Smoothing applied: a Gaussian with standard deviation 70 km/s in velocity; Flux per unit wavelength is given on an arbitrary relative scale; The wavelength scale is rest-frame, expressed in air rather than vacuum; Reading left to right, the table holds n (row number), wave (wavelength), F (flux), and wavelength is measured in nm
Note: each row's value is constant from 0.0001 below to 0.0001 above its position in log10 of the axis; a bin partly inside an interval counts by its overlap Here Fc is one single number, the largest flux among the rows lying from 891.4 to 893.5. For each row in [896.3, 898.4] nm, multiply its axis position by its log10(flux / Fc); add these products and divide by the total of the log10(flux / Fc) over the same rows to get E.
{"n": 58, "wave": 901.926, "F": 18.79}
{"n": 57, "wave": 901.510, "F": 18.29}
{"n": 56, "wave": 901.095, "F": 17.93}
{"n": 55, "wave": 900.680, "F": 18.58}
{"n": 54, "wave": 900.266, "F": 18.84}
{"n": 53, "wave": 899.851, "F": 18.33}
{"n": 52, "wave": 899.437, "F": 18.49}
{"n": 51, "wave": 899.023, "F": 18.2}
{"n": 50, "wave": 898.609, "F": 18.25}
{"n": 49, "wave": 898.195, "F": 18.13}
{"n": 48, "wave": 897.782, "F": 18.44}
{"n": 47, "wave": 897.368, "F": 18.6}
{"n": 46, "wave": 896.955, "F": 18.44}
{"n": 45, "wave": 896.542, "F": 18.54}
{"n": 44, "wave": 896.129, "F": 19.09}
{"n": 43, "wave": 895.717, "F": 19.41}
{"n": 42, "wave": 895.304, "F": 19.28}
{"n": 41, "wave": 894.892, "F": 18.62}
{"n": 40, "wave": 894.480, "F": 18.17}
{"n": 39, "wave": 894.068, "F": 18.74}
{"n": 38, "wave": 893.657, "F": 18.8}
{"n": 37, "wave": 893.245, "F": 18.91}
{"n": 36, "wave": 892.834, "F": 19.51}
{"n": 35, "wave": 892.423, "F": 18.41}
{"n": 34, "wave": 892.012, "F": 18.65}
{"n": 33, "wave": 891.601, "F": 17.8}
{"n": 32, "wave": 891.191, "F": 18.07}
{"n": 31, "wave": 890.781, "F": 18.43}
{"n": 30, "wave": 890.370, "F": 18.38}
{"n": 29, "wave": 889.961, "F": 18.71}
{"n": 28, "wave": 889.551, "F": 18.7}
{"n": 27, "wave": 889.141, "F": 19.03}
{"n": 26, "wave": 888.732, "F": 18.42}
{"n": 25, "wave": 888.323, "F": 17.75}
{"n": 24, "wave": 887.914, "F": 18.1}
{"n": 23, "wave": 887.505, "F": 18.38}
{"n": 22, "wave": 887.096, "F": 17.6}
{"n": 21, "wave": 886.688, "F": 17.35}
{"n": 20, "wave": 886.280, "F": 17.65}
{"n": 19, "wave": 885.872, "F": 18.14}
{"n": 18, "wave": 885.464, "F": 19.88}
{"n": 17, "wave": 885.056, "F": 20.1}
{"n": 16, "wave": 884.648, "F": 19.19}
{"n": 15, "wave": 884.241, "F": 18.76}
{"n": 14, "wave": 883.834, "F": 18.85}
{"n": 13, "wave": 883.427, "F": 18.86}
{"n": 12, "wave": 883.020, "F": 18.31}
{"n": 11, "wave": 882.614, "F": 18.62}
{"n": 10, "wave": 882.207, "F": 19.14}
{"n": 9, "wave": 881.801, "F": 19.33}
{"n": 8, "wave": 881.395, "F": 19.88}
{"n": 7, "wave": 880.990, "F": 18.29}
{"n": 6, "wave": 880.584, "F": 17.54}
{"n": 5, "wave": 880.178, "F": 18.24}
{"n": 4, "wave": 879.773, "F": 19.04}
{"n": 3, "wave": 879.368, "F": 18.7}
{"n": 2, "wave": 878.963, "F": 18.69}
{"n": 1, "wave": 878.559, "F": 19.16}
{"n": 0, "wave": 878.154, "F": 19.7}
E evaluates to 897.43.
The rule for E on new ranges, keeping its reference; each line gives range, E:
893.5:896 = 894.42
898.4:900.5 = 899.34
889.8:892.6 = 891.24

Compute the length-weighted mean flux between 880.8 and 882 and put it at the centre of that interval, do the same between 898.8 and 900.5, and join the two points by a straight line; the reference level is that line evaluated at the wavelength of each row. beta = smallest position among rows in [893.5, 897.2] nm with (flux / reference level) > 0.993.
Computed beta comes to 893.657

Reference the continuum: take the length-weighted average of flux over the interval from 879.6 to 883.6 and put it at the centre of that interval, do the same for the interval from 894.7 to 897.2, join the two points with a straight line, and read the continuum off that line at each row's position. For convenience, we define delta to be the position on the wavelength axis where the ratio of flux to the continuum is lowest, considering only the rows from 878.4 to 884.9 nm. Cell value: 880.584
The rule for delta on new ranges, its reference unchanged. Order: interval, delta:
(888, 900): 888.323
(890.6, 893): 891.601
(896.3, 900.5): 898.195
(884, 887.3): 886.688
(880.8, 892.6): 886.688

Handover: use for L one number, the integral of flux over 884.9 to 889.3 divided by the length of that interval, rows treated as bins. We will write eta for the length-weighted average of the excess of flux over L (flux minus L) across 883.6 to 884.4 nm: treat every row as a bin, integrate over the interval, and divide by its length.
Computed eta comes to 0.4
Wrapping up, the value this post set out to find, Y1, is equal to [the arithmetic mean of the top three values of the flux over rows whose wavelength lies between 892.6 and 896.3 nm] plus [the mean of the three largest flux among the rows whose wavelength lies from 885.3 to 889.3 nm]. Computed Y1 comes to 38.51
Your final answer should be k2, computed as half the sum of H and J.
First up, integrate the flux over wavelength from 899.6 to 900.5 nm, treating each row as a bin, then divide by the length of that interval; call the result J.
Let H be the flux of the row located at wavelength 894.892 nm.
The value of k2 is 18.6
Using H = 18.62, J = 18.6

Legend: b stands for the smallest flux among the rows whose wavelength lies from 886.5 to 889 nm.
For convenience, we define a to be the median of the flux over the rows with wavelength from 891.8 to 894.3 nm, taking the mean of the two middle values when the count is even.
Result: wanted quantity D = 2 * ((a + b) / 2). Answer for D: 36.1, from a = 18.8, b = 17.35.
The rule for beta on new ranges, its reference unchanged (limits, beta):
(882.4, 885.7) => 884.648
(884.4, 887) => 884.648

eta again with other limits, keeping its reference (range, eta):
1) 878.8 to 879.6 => 0.3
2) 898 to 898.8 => -0.2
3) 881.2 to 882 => 1.2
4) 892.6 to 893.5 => 0.8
